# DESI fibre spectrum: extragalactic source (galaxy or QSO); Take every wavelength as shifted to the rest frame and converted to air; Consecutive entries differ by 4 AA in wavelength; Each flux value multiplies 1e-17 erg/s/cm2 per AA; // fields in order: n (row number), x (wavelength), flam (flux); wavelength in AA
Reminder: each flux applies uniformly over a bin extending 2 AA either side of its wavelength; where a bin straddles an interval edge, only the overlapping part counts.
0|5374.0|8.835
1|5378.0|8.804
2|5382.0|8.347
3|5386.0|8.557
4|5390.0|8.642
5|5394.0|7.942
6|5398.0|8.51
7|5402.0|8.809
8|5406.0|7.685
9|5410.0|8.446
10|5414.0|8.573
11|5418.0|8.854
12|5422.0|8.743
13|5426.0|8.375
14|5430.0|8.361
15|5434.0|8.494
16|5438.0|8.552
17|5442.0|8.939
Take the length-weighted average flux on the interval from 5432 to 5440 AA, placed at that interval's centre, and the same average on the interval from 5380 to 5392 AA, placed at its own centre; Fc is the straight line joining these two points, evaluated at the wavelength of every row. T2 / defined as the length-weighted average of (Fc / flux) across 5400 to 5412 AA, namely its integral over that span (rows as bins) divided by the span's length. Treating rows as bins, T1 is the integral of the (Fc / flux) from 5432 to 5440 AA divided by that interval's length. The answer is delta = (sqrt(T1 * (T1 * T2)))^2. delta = 1.03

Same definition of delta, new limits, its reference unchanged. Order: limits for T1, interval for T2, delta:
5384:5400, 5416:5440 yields 1.02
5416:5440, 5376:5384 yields 0.98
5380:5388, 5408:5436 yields 1.01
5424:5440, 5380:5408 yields 1.04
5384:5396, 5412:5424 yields 1.01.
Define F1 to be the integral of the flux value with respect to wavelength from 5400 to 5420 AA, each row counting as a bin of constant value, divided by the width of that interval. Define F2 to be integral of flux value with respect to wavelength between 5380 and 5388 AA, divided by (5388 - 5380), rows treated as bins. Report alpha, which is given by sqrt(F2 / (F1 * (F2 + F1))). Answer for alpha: 0.243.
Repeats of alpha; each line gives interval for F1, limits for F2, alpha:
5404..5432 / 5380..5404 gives 0.244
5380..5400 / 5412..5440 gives 0.245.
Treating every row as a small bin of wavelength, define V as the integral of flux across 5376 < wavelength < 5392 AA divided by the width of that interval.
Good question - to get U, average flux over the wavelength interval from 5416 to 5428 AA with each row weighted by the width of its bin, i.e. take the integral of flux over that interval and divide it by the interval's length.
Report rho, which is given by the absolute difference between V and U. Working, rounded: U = 8.66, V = 8.59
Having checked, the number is 0.07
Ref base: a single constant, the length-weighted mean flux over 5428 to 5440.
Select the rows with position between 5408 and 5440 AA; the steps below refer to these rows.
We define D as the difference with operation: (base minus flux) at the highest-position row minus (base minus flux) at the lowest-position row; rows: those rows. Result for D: -0.11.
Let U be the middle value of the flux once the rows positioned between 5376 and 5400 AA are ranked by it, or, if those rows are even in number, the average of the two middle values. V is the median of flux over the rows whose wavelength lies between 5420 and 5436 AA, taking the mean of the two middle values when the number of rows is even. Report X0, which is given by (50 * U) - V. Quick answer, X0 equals 418.2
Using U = 8.53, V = 8.43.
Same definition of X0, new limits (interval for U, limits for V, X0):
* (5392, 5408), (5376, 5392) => 402.7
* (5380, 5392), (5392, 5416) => 419.4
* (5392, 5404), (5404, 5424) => 416.9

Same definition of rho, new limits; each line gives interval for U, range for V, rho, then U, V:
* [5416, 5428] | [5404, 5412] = 0.59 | 8.66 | 8.07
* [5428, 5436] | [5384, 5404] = 0.06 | 8.43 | 8.49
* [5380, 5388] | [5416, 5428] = 0.21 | 8.45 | 8.66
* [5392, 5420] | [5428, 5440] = 0.07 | 8.40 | 8.47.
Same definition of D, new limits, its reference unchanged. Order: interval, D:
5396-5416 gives -0.06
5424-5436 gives -0.12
